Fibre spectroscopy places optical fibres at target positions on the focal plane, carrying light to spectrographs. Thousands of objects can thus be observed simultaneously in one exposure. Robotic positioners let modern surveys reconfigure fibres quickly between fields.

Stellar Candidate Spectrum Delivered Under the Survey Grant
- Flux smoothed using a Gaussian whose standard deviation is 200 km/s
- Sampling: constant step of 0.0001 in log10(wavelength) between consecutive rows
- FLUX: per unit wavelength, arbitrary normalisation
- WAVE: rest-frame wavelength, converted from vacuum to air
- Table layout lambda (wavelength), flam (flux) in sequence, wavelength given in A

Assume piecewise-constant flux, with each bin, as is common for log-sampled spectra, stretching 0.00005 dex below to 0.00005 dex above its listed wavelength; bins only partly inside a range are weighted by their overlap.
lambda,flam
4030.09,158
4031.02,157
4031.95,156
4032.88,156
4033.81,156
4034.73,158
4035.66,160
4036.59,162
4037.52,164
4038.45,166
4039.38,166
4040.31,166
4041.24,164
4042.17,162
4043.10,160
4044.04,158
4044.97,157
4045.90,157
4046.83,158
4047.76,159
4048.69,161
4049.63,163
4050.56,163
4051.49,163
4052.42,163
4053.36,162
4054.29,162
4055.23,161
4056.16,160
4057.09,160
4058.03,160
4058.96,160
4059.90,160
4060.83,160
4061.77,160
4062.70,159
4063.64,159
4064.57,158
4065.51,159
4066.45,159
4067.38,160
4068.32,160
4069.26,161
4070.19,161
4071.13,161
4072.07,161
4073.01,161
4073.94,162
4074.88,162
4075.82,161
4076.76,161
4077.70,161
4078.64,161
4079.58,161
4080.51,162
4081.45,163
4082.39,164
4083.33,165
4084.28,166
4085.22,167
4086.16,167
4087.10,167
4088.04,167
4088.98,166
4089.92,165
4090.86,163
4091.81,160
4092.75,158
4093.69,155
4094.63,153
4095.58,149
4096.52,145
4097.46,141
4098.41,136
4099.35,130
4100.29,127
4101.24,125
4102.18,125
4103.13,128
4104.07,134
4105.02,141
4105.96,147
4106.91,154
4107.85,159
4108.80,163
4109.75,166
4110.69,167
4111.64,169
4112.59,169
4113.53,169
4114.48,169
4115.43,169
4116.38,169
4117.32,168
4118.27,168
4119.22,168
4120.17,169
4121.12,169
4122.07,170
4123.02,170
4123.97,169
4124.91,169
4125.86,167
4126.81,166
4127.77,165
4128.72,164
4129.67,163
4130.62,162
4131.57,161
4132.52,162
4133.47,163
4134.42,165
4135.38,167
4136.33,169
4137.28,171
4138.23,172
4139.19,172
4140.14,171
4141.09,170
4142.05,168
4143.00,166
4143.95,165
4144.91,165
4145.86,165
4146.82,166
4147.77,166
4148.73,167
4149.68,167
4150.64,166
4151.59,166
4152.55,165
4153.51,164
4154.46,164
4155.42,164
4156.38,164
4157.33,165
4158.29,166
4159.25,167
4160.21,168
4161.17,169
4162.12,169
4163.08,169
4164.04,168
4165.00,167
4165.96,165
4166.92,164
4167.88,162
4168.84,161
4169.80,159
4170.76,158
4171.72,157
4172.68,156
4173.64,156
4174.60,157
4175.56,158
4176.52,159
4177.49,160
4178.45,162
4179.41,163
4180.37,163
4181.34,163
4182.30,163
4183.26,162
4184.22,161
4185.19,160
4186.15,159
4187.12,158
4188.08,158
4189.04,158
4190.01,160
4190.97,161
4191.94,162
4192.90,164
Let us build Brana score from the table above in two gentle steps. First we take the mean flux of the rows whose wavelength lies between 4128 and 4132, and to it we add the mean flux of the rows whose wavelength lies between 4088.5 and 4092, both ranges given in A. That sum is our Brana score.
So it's 326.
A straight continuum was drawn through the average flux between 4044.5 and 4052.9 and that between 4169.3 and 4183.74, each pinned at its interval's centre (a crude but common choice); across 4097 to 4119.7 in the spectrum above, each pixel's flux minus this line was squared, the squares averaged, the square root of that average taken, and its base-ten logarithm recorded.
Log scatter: 1.3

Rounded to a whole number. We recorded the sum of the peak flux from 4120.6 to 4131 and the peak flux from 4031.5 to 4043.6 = 336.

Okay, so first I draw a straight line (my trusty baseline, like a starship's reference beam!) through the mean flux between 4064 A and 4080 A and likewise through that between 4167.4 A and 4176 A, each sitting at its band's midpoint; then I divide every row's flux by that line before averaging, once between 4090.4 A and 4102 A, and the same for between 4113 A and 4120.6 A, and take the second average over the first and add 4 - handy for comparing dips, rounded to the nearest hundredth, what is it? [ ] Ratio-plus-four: 5.17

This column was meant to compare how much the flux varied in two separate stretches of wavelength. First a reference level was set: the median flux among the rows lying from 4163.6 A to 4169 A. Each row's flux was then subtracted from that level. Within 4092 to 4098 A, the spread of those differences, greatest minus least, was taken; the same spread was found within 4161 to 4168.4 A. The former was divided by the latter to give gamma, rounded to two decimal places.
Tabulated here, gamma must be 2.43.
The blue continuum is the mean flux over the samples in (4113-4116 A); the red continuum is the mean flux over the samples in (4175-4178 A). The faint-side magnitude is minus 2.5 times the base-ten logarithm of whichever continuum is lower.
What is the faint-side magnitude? -5.50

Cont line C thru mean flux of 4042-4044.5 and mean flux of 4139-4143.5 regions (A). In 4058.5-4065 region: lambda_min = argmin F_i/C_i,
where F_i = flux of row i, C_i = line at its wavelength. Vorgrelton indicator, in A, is 4064.57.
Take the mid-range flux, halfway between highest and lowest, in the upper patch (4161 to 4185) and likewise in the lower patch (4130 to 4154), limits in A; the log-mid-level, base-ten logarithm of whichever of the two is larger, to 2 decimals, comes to 2.22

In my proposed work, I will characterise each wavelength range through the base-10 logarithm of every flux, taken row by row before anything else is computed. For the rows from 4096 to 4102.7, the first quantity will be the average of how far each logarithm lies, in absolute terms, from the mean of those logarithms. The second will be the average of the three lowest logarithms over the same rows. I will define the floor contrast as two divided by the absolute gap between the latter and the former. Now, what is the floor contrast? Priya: 0.963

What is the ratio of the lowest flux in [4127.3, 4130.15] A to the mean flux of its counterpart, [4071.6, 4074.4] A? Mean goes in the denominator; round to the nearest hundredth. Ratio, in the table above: 1.01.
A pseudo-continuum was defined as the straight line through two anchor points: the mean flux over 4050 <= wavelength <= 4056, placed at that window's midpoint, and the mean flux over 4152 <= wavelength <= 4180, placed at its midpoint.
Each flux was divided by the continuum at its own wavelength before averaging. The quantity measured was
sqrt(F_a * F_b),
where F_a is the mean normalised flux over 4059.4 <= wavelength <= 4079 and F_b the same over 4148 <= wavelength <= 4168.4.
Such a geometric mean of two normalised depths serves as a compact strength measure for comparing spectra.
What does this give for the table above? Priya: 1.00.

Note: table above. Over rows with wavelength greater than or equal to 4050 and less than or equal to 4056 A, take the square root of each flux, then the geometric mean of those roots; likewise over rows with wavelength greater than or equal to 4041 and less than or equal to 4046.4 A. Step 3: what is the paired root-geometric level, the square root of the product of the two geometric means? 12.7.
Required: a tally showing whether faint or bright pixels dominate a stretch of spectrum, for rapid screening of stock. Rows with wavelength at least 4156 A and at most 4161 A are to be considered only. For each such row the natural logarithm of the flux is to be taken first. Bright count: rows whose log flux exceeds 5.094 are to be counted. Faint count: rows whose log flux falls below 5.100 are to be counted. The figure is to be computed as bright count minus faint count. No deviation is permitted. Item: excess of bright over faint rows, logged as 4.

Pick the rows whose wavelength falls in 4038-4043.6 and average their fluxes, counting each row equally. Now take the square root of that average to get 12.8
